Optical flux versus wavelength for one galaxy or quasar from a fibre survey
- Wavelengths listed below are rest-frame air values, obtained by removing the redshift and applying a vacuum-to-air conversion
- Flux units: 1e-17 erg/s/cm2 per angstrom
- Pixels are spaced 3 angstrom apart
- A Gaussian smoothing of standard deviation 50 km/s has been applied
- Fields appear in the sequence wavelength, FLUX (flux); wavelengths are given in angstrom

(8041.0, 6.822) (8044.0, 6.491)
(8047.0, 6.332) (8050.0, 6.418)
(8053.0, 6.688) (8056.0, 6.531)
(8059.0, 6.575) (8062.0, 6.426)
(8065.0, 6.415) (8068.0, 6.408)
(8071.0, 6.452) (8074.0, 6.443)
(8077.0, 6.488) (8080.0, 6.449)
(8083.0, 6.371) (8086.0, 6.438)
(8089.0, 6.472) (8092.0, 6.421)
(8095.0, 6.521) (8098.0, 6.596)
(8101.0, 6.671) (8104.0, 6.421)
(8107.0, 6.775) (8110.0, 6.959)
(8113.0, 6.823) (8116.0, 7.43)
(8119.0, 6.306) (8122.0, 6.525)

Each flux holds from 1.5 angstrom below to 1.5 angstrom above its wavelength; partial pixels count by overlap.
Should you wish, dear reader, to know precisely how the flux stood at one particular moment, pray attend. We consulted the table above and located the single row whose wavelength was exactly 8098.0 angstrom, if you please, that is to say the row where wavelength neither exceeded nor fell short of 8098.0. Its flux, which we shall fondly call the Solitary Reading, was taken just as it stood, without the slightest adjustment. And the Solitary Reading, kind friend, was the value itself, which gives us 6.596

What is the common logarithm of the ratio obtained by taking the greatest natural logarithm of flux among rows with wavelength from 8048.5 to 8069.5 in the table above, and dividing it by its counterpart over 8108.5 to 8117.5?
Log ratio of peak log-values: -0.023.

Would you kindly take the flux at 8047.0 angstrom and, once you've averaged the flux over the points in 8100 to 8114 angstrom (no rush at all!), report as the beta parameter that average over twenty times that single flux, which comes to 0.0531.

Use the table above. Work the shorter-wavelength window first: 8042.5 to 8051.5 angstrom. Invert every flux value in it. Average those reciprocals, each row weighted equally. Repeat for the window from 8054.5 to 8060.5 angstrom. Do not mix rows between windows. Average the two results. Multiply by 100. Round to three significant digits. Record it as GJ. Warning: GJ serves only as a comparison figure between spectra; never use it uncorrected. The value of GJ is 15.4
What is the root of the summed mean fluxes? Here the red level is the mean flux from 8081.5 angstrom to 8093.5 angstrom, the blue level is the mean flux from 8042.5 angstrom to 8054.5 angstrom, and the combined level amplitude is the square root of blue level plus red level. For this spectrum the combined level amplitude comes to 3.59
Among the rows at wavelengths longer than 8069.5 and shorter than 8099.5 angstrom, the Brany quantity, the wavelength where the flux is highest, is 8098.0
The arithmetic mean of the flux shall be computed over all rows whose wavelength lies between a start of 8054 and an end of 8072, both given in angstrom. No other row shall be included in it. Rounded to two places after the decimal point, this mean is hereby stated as 6.47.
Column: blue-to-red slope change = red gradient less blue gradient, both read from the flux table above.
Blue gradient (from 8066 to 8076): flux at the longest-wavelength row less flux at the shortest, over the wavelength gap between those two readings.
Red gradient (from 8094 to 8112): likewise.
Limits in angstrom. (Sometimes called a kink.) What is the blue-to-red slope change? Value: 0.02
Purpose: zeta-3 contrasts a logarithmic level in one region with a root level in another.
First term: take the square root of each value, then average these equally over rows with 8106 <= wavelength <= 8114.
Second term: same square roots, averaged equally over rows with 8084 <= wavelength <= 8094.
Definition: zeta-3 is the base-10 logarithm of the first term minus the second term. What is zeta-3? -2.12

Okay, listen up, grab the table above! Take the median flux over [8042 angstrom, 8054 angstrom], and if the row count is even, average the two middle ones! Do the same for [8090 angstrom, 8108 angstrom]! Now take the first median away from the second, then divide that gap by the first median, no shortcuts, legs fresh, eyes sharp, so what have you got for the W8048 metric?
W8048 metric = 0.02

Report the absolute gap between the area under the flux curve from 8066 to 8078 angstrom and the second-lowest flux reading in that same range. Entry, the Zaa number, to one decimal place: 70.9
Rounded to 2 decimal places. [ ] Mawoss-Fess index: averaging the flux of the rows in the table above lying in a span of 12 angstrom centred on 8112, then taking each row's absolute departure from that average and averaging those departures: 0.22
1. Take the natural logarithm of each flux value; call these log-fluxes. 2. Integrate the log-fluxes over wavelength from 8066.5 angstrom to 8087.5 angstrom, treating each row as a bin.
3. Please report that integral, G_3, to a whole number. 39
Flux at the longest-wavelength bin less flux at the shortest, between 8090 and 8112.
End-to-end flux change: 0.54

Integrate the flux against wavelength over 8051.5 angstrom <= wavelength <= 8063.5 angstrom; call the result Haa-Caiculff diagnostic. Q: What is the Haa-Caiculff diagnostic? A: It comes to 79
